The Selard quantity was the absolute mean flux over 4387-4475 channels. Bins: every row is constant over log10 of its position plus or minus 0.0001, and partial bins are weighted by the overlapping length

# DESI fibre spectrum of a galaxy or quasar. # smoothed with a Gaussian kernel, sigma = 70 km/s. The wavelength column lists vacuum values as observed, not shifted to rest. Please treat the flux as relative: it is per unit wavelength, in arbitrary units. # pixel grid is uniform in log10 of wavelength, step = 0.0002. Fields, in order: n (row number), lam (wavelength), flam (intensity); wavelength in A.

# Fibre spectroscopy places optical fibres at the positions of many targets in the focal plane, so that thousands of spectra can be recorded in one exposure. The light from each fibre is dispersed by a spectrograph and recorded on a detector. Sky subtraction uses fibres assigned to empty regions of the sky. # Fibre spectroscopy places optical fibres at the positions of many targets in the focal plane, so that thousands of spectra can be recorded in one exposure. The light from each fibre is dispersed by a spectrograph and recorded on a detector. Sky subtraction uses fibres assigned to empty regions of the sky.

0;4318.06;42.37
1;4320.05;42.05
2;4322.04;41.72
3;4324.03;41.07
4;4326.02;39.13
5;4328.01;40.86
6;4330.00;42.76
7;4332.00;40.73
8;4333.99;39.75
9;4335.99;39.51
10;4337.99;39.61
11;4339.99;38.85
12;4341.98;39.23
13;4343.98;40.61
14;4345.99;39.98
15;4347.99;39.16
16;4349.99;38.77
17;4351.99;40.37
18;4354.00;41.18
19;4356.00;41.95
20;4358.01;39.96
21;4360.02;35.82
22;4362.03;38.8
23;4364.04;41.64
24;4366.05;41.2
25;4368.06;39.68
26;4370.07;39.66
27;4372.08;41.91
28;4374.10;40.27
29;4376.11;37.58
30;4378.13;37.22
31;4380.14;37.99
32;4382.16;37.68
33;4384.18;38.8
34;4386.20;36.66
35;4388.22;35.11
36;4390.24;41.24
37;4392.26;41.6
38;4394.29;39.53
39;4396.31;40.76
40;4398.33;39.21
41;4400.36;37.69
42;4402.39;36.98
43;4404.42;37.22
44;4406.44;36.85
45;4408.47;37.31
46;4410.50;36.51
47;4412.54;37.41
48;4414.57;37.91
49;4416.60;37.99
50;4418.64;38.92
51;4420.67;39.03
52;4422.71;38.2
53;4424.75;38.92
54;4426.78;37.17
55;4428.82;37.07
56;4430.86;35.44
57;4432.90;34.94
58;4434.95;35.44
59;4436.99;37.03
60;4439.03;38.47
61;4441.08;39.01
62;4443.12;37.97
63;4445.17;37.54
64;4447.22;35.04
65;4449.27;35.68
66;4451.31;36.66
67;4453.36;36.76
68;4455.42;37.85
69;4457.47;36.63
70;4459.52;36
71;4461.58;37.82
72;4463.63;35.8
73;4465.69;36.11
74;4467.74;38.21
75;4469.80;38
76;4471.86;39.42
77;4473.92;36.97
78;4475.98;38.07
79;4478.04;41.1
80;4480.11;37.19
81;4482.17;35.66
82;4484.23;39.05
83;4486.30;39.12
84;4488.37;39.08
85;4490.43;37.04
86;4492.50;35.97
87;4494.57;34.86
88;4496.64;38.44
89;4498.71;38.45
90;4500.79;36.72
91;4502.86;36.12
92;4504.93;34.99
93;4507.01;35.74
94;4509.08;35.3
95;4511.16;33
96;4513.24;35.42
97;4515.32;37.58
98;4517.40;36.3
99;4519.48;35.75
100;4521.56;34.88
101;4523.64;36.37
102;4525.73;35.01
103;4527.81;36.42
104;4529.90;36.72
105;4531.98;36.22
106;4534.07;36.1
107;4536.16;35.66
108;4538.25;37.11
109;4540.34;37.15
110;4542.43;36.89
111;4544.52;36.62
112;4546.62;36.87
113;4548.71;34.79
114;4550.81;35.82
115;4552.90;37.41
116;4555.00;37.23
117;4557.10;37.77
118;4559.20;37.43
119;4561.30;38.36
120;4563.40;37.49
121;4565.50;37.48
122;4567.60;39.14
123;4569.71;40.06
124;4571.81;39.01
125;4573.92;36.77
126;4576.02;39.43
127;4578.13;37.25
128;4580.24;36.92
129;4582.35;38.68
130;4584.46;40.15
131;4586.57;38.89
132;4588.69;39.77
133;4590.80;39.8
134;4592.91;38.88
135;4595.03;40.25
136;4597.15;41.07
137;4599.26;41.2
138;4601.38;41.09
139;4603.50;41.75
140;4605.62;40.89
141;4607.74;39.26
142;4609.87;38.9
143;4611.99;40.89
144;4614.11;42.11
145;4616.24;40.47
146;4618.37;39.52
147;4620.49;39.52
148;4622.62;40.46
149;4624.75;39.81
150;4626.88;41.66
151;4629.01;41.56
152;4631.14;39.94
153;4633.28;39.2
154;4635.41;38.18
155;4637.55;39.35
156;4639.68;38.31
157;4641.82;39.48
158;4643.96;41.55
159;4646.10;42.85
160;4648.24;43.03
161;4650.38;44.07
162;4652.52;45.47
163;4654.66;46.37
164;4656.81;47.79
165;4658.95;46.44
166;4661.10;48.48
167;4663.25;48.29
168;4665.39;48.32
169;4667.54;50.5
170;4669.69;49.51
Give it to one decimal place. 37.6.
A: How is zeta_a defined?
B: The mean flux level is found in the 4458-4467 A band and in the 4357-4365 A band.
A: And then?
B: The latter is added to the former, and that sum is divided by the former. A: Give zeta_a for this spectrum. 2.07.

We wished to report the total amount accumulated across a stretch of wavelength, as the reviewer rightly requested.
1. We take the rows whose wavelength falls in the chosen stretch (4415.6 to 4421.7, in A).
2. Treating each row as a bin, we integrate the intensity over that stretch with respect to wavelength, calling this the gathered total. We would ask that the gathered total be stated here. 236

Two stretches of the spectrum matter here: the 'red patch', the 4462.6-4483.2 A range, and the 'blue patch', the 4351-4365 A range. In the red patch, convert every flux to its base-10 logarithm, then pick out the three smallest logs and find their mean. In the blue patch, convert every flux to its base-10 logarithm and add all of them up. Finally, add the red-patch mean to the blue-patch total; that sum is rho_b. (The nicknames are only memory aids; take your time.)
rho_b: 12.8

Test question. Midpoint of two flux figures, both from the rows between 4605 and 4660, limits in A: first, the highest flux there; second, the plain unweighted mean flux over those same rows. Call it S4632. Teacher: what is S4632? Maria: 44.6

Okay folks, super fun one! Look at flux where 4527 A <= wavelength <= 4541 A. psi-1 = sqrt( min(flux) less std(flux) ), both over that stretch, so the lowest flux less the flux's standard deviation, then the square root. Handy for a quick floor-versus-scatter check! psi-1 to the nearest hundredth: 5.93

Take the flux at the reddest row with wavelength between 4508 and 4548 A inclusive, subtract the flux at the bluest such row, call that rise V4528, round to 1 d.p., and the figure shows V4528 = 1.6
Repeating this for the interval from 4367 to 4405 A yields -2.5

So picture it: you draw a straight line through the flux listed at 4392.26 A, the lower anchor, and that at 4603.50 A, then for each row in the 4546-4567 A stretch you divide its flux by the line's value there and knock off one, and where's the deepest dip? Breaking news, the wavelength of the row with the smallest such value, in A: 4548.71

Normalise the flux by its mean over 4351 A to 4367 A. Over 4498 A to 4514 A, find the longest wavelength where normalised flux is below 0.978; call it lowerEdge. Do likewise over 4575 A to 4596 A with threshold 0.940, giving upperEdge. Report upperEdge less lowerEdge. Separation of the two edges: 67.0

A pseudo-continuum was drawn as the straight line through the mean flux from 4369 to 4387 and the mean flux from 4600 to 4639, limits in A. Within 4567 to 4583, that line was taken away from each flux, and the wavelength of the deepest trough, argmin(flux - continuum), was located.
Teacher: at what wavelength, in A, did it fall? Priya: 4573.92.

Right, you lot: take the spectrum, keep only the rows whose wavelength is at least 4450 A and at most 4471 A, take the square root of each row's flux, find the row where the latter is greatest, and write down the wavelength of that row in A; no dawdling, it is 4467.74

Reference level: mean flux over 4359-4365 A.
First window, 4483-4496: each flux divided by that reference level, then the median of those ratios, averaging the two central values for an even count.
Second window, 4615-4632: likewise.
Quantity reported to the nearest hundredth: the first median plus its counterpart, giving 2.02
